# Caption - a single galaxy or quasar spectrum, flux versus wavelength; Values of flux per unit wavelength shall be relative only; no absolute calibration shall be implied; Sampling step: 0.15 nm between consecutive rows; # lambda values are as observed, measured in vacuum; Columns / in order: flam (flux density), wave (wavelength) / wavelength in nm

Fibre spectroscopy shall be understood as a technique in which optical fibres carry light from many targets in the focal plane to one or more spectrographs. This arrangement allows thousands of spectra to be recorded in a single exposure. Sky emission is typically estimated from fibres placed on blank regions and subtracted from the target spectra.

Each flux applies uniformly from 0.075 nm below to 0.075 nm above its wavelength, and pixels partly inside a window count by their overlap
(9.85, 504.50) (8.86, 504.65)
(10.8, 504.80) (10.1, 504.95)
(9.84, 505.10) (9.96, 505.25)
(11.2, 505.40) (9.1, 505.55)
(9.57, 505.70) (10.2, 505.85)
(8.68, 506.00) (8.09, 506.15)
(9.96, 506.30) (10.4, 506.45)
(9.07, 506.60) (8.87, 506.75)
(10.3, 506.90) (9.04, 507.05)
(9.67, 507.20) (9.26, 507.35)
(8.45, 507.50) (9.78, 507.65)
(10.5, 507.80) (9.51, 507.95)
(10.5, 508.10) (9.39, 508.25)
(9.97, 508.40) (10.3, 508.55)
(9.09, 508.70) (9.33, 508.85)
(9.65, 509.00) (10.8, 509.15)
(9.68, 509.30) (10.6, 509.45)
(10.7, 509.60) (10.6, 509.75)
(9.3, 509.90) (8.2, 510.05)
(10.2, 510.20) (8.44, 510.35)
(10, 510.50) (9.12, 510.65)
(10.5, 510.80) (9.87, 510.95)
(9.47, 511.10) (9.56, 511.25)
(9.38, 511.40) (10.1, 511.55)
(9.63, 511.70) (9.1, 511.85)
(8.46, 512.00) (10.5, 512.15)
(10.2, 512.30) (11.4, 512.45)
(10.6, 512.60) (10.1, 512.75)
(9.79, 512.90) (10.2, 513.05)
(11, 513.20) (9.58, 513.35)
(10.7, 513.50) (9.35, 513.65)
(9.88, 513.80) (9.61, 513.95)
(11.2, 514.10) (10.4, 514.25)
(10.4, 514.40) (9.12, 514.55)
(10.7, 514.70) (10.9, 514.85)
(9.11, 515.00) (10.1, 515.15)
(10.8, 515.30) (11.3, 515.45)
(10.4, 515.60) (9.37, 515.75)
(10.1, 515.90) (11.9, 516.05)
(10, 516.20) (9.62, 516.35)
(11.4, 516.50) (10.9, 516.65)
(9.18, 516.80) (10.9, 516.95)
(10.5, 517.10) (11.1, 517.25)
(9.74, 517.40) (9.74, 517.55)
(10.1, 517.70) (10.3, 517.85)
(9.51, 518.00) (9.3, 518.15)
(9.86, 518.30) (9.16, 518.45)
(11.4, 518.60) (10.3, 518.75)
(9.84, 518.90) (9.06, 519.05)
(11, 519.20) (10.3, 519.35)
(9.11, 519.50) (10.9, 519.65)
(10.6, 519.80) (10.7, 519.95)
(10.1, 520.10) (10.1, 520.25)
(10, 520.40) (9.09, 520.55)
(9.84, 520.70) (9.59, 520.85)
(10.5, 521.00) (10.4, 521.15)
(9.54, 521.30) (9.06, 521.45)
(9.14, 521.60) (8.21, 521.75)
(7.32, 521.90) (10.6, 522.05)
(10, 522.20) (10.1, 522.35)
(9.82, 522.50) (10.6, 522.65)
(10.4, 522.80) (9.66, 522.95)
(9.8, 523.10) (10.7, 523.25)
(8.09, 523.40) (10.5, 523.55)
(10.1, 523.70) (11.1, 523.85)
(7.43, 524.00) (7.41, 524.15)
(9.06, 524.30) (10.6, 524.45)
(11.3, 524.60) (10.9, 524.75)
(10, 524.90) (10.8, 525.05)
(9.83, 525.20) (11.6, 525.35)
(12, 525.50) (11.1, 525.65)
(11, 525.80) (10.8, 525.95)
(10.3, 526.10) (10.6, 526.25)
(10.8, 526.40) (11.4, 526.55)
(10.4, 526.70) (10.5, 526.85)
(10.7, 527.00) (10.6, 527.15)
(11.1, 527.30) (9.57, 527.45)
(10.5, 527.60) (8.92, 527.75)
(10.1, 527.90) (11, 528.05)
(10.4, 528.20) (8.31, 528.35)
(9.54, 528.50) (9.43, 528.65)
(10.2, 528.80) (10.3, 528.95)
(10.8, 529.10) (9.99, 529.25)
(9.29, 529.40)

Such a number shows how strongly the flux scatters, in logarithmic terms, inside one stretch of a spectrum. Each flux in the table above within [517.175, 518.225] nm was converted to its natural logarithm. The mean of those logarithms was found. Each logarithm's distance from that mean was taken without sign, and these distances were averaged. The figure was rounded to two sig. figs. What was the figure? 0.045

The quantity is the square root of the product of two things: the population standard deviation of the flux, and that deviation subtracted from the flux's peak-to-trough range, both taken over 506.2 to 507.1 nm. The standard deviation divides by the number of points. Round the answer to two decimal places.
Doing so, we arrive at 0.75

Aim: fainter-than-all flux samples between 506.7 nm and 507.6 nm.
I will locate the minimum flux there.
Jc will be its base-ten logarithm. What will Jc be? 0.93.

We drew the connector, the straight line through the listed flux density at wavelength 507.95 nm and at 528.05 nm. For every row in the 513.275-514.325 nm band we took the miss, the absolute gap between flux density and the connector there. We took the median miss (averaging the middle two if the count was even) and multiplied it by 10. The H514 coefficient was 4.2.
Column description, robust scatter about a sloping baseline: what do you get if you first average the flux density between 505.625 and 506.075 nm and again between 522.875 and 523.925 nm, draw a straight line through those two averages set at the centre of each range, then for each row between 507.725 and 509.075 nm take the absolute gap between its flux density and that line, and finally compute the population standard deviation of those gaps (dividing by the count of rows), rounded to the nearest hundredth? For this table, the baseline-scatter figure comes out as 0.34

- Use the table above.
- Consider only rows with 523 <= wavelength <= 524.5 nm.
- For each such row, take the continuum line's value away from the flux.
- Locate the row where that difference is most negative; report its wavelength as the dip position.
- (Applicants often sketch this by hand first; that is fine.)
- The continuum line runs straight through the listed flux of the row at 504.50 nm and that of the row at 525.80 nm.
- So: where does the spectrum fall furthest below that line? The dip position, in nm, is 524.15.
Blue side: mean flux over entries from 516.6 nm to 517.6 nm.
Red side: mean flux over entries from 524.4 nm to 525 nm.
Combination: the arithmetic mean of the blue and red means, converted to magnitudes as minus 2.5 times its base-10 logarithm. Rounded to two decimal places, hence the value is -2.55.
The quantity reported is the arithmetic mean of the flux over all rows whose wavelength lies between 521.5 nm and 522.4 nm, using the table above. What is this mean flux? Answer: 9.2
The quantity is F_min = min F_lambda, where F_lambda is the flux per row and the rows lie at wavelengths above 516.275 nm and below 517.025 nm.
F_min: 9.18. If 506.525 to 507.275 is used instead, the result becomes 8.87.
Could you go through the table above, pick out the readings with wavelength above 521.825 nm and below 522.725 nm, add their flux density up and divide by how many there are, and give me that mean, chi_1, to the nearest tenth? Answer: 9.7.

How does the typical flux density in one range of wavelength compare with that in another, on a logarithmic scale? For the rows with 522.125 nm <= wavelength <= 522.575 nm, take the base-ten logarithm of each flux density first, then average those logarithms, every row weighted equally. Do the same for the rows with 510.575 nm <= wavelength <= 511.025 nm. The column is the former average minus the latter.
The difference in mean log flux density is 0.007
